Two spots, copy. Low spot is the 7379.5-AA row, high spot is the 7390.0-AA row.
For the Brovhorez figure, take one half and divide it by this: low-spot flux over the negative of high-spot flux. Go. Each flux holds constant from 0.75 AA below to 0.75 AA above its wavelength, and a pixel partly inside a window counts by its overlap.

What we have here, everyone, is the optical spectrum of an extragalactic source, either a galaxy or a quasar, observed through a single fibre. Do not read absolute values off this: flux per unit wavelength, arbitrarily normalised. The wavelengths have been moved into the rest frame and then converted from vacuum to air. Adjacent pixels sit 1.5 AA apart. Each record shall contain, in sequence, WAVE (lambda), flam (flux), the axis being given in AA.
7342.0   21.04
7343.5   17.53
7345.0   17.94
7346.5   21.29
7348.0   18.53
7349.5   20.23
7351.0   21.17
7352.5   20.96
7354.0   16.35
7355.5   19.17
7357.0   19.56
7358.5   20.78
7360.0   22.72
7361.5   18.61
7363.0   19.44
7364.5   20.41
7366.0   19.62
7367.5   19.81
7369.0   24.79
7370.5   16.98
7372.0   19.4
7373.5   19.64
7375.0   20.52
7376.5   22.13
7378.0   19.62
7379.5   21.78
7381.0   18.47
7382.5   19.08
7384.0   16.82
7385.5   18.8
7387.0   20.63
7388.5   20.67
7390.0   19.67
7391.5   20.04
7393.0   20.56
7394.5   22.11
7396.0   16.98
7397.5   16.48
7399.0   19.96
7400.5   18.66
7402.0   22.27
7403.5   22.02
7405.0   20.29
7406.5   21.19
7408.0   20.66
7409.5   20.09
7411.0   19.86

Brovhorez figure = -0.45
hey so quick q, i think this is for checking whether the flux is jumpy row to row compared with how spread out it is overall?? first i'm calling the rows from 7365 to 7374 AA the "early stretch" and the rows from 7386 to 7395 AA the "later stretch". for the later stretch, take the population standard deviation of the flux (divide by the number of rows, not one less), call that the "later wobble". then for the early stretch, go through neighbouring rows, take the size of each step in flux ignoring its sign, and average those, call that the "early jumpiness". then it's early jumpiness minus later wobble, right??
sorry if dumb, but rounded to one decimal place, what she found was 2.4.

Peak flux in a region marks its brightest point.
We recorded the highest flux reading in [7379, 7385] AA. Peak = 21.78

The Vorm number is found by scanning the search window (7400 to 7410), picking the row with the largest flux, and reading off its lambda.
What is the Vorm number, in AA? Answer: 7402.0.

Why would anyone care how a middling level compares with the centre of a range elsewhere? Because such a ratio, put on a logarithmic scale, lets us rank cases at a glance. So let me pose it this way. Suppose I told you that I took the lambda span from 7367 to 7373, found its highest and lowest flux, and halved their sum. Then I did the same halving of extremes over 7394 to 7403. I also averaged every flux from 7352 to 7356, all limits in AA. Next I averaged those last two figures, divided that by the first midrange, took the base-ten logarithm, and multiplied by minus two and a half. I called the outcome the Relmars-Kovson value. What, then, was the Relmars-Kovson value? 0.10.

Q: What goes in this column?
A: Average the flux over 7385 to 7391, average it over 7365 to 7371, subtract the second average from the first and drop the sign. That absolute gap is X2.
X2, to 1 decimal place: 0.4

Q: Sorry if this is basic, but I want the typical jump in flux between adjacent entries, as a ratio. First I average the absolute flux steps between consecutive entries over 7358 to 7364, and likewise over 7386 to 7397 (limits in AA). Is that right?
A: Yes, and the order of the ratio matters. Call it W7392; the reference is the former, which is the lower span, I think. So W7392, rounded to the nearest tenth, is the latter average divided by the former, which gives 0.6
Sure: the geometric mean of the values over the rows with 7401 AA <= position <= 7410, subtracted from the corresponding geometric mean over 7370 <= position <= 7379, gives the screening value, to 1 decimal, -1.4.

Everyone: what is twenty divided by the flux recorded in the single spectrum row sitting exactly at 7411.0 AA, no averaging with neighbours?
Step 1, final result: 1.01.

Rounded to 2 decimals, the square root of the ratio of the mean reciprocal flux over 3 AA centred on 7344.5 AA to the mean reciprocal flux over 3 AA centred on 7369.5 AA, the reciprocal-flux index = 1.07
